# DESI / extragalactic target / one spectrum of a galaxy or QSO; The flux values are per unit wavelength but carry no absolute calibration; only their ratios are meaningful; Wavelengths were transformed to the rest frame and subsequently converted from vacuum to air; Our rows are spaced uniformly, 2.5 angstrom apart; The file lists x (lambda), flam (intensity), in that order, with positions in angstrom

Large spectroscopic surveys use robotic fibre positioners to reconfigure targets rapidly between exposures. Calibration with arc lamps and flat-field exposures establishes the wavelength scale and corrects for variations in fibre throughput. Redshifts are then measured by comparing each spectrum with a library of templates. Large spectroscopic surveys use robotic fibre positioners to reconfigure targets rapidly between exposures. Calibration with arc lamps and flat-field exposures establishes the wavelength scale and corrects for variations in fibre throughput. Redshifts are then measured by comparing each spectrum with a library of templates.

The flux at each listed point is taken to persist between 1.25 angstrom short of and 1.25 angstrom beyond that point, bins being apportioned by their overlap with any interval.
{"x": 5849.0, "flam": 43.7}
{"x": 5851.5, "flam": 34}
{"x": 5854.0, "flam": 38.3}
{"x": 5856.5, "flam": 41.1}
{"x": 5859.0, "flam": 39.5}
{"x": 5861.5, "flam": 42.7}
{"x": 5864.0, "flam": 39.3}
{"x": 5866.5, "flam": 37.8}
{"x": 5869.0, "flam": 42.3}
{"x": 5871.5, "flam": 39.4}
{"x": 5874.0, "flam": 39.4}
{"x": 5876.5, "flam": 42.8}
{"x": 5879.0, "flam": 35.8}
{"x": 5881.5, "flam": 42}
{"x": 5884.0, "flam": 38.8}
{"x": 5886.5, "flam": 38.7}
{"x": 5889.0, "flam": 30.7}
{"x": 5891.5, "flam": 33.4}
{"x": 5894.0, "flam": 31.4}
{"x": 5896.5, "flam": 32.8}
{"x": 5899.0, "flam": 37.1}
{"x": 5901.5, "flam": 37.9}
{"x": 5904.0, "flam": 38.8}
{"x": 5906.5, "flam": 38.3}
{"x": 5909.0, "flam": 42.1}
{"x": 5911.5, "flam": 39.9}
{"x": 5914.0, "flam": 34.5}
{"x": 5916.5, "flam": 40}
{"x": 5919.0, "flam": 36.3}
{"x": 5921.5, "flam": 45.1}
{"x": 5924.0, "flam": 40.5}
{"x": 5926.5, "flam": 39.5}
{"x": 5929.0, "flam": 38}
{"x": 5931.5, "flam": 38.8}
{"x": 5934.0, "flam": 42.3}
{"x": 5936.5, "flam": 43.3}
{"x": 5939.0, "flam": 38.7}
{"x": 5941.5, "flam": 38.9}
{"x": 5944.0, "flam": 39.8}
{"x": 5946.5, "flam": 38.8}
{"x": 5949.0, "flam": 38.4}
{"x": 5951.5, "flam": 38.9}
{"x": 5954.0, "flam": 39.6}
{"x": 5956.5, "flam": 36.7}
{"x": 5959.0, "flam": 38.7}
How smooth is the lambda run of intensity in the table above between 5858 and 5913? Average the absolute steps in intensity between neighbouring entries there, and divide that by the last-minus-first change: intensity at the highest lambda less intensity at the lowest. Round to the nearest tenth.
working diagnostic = 7.4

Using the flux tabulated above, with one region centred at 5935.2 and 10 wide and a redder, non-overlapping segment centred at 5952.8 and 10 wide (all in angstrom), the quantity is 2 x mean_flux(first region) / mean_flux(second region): 2.12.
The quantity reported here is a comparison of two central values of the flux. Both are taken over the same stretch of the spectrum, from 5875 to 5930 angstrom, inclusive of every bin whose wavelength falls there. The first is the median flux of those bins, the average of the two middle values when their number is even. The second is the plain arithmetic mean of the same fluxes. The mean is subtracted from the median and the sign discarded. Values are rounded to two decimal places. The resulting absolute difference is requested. 0.57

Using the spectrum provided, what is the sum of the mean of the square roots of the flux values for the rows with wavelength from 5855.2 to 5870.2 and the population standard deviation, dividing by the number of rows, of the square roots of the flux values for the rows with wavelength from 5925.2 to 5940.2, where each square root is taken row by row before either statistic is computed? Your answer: 6.51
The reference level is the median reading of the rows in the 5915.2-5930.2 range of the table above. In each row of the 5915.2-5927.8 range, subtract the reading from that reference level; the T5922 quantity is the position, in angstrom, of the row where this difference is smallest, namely 5921.5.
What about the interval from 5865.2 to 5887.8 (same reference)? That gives 5876.5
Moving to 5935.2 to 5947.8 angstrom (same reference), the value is 5936.5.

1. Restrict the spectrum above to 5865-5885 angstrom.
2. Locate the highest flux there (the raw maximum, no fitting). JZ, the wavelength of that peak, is 5876.5 angstrom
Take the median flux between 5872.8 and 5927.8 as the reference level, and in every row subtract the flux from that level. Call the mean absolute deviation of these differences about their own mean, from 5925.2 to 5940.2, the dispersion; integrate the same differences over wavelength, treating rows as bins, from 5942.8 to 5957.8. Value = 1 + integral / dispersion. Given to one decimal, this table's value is 1.4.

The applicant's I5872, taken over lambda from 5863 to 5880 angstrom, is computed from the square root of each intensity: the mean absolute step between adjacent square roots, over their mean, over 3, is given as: 0.0135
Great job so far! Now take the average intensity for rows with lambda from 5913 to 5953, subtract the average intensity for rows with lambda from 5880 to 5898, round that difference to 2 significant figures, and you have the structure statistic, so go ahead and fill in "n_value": 4.1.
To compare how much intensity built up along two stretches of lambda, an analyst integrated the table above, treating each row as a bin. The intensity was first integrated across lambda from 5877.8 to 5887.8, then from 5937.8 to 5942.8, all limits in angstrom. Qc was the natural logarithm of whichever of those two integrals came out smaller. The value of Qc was 5.3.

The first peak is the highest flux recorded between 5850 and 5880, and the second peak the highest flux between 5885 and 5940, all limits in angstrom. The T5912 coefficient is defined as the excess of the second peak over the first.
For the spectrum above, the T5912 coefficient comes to 2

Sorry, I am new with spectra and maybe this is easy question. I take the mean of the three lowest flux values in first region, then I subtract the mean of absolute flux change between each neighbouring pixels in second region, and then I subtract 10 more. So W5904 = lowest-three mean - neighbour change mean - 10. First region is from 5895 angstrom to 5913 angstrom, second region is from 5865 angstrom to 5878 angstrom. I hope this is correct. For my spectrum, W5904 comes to 23.2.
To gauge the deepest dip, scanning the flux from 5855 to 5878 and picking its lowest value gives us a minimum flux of 37.8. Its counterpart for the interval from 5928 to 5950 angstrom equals 38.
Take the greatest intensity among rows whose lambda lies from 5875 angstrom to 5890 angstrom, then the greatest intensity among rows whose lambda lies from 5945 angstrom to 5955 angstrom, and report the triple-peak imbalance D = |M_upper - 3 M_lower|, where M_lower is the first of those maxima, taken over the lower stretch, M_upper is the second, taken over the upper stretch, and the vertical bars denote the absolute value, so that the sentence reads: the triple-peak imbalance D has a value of 88.8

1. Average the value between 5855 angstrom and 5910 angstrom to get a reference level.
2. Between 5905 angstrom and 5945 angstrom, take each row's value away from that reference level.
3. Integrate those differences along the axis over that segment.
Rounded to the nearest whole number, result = -59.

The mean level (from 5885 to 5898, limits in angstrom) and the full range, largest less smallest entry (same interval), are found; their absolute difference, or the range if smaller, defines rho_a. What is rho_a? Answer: 8.0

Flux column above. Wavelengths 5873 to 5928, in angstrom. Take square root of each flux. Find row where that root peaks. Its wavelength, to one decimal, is 5921.5 angstrom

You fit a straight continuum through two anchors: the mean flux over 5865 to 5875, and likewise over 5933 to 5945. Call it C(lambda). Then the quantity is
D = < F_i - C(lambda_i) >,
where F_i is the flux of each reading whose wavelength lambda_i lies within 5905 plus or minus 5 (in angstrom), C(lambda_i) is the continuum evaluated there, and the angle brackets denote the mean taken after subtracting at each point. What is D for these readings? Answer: -1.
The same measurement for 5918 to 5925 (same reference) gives 0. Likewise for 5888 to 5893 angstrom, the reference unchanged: -8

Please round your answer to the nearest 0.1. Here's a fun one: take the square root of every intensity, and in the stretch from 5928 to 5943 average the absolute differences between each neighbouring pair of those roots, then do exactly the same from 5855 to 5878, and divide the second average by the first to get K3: 1.3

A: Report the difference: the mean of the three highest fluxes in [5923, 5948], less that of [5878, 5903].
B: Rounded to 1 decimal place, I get 2.2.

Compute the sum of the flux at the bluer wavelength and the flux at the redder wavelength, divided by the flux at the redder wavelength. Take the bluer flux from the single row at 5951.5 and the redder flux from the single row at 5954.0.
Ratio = 1.98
